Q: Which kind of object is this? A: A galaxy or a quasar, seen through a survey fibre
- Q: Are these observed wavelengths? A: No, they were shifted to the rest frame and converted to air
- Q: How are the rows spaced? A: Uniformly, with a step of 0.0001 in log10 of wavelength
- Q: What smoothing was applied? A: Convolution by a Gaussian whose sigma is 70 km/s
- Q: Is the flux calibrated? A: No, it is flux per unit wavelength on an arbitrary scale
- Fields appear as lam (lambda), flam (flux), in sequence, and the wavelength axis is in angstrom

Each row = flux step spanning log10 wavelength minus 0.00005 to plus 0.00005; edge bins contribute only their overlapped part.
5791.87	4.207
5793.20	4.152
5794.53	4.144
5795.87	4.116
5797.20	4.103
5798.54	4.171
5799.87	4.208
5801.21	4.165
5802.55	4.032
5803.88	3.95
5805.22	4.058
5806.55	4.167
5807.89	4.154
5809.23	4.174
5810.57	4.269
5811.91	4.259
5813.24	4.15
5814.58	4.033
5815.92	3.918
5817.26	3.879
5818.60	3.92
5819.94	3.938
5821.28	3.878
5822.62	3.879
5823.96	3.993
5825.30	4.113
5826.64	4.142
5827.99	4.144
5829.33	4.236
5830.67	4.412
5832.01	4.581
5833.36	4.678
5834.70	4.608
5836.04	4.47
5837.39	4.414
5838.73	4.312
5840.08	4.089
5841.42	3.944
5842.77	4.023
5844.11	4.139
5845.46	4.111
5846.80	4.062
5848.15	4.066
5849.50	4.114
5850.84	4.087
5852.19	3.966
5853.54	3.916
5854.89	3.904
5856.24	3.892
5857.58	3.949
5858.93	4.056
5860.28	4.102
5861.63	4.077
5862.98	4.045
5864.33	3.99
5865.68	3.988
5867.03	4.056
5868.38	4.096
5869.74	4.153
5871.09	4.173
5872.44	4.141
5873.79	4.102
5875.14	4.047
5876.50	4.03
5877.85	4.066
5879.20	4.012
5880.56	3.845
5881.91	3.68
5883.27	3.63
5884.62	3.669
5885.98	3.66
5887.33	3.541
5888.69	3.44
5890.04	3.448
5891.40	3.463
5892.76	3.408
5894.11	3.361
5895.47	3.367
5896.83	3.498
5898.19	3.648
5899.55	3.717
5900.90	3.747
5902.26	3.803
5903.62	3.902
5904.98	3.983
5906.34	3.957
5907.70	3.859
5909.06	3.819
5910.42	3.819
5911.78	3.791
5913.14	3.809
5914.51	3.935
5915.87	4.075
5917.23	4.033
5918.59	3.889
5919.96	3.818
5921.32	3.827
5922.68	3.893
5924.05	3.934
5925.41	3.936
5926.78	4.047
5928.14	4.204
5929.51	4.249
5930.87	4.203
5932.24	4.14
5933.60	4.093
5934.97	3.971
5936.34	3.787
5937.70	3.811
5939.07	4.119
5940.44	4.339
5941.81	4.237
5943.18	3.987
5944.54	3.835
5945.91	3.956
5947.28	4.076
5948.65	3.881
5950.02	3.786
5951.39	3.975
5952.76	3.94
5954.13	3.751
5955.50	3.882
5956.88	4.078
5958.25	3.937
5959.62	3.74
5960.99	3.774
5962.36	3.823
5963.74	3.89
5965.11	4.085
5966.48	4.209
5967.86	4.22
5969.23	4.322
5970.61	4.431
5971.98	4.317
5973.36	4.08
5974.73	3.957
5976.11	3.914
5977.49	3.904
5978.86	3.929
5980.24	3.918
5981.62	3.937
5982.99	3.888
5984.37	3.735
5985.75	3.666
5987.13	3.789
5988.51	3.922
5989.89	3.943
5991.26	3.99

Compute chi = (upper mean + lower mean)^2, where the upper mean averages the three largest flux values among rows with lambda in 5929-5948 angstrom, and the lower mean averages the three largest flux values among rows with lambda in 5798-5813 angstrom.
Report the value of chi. 73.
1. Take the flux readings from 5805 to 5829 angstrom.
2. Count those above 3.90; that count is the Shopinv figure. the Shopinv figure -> 15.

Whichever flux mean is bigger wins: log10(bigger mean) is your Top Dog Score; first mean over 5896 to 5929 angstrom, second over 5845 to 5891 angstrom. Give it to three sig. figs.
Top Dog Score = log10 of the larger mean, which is 0.596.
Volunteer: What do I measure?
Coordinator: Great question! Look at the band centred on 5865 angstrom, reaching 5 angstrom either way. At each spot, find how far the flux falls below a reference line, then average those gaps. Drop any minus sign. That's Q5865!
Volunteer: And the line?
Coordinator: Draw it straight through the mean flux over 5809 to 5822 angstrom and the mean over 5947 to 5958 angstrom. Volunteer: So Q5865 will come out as 0.07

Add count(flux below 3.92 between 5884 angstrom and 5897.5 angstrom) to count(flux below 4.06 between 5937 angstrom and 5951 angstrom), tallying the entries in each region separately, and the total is 16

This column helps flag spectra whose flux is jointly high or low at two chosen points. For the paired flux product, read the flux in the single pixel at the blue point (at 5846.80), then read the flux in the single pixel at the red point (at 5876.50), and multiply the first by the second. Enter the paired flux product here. 16.4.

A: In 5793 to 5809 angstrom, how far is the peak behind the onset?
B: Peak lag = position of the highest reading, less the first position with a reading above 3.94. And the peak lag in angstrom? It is 6.7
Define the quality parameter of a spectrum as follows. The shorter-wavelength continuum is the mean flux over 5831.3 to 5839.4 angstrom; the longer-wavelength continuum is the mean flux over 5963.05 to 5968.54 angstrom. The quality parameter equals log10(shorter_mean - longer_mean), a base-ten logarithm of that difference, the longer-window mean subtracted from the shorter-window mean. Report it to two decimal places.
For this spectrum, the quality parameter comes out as -0.39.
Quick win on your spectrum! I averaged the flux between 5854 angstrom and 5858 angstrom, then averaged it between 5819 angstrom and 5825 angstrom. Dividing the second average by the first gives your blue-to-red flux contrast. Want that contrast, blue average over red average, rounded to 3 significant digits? 1.00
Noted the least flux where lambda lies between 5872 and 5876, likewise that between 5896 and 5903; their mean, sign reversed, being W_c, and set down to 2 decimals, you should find -3.77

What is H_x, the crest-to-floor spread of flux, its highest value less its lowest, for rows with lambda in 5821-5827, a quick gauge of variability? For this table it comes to 0.26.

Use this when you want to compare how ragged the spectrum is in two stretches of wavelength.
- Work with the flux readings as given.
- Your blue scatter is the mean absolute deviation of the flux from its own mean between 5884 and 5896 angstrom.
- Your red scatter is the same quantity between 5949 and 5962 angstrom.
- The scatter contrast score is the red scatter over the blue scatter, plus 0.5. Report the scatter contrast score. 1.56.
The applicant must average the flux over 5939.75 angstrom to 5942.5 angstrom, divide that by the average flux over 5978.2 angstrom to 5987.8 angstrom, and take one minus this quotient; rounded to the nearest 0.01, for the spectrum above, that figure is -0.12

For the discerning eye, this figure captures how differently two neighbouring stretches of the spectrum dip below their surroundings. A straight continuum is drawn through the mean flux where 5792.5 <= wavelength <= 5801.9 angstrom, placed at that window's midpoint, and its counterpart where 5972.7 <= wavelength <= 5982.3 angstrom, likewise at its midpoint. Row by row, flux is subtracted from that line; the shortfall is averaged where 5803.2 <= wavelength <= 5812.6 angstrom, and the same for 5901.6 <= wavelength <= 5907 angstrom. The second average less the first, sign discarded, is 0.13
